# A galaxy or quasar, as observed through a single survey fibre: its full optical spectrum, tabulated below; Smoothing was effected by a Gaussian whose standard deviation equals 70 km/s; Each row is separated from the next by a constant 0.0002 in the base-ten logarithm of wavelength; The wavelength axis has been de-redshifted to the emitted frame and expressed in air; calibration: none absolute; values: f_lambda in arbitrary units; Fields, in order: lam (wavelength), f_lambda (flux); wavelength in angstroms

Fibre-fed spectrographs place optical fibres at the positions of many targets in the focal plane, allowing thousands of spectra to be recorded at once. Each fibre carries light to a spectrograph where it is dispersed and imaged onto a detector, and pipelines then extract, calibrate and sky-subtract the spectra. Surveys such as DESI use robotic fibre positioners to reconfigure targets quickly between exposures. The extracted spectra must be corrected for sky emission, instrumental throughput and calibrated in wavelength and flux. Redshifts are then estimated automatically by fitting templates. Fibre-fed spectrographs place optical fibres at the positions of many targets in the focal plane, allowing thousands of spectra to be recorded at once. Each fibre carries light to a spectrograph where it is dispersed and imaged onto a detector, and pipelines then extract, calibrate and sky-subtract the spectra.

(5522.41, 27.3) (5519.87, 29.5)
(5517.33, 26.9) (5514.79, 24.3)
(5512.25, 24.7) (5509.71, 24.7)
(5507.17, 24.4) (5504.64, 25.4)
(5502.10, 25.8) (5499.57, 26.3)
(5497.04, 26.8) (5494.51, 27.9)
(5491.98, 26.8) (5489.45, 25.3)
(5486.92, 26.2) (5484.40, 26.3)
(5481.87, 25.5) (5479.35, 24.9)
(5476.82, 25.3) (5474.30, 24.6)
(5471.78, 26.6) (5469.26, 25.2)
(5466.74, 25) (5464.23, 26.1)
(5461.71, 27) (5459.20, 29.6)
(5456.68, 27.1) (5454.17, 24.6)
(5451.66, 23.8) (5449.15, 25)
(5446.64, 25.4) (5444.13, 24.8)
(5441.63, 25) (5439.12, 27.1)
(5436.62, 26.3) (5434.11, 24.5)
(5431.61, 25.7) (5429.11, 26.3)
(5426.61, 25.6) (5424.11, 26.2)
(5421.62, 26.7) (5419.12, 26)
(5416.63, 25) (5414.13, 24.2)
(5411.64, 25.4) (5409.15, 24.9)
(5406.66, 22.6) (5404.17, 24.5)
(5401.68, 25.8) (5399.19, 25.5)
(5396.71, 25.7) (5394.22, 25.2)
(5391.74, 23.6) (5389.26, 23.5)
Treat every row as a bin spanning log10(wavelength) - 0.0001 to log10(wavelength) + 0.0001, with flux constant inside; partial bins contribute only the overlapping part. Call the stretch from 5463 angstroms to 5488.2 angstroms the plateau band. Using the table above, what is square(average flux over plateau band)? 654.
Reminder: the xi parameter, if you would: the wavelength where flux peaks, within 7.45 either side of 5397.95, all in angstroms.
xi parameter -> 5401.68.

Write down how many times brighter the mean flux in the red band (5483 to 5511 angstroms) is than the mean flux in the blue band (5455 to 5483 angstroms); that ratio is 1.00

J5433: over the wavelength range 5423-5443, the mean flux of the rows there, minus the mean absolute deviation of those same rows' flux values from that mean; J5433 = 25.2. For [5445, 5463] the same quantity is 24.5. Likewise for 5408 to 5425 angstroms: 24.8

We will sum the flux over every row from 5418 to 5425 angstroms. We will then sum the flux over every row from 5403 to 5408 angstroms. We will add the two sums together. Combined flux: 126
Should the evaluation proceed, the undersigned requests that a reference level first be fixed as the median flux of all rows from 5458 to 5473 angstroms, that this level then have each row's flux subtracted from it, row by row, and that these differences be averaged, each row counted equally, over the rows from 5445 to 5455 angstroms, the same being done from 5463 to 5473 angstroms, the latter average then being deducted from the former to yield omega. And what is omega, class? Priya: 1.0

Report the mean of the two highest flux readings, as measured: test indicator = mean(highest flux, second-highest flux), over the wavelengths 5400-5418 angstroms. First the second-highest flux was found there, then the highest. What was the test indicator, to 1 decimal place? 25.6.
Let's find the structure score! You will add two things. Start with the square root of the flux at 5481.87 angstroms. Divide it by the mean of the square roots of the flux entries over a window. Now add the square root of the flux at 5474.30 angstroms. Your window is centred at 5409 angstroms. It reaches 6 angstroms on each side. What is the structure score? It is 5.98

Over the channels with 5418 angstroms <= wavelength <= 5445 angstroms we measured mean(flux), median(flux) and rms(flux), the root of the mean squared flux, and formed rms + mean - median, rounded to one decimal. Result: 25.7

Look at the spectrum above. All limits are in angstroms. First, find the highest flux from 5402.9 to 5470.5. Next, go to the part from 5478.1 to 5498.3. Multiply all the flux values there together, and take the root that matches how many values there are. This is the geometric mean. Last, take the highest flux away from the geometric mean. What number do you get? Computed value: -3.4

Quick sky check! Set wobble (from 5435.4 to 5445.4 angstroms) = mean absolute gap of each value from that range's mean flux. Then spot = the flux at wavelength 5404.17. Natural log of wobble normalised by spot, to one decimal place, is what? -3.3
